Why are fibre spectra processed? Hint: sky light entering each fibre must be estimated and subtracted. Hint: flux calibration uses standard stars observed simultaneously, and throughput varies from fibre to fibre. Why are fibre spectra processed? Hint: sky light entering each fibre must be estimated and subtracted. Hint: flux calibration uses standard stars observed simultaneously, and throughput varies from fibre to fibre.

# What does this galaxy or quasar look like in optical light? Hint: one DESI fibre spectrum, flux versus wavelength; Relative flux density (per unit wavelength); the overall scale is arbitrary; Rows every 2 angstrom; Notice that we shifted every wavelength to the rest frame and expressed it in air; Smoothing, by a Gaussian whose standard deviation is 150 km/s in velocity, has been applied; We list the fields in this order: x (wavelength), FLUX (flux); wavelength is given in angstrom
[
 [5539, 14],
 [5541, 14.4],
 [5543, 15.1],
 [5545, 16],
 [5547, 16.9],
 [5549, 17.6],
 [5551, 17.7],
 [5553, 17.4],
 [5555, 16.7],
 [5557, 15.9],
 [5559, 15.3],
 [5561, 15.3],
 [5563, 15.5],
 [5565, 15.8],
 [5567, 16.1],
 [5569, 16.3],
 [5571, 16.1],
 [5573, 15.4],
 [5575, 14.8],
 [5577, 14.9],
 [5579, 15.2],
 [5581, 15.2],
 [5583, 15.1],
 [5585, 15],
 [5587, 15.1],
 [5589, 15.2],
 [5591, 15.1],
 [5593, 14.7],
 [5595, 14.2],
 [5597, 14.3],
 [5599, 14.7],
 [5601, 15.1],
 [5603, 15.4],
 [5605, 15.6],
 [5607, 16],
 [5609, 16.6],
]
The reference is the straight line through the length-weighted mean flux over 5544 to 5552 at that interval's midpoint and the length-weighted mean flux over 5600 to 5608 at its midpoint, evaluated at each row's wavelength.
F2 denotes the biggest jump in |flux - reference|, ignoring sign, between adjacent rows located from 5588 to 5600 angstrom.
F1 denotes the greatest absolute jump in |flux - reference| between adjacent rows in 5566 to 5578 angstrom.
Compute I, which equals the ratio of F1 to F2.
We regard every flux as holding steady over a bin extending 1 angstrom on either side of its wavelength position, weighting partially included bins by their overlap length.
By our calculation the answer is 1.4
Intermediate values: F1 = 0.65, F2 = 0.45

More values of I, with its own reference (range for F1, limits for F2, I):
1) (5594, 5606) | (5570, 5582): 0.7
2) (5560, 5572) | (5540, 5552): 0.4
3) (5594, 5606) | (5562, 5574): 0.7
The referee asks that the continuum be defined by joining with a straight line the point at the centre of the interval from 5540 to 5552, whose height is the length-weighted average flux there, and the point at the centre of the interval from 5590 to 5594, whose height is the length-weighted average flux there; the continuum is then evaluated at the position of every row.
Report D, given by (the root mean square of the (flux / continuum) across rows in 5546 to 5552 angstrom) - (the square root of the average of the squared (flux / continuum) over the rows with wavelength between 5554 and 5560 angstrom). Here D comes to 0.074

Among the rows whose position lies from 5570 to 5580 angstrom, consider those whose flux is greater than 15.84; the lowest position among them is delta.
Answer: 5571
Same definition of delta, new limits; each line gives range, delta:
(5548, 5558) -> 5549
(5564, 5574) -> 5567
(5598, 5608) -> 5607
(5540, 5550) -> 5545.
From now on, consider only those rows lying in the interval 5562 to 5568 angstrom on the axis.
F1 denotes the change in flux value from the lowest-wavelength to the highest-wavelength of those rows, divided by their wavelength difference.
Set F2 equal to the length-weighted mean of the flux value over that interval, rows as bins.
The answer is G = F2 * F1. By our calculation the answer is 2.4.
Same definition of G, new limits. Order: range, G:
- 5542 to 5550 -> 6.8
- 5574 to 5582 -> 1.0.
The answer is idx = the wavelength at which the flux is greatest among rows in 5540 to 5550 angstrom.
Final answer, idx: 5549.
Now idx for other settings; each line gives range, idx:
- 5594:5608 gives 5607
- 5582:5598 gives 5589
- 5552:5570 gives 5553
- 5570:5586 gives 5571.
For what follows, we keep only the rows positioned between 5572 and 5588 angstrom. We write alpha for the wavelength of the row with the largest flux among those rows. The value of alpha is 5573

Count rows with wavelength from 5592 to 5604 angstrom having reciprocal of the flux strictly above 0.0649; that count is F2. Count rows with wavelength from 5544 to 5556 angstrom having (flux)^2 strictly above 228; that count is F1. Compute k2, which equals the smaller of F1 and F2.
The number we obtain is 6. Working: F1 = 6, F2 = 6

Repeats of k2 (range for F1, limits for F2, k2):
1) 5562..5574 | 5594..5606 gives 5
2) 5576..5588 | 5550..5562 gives 2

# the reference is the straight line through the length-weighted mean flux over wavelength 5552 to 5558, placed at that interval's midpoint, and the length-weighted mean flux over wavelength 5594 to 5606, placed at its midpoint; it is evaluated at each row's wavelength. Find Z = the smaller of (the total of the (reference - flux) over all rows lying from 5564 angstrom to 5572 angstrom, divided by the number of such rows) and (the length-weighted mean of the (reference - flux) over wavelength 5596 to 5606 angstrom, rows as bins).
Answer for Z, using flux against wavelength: -0.18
